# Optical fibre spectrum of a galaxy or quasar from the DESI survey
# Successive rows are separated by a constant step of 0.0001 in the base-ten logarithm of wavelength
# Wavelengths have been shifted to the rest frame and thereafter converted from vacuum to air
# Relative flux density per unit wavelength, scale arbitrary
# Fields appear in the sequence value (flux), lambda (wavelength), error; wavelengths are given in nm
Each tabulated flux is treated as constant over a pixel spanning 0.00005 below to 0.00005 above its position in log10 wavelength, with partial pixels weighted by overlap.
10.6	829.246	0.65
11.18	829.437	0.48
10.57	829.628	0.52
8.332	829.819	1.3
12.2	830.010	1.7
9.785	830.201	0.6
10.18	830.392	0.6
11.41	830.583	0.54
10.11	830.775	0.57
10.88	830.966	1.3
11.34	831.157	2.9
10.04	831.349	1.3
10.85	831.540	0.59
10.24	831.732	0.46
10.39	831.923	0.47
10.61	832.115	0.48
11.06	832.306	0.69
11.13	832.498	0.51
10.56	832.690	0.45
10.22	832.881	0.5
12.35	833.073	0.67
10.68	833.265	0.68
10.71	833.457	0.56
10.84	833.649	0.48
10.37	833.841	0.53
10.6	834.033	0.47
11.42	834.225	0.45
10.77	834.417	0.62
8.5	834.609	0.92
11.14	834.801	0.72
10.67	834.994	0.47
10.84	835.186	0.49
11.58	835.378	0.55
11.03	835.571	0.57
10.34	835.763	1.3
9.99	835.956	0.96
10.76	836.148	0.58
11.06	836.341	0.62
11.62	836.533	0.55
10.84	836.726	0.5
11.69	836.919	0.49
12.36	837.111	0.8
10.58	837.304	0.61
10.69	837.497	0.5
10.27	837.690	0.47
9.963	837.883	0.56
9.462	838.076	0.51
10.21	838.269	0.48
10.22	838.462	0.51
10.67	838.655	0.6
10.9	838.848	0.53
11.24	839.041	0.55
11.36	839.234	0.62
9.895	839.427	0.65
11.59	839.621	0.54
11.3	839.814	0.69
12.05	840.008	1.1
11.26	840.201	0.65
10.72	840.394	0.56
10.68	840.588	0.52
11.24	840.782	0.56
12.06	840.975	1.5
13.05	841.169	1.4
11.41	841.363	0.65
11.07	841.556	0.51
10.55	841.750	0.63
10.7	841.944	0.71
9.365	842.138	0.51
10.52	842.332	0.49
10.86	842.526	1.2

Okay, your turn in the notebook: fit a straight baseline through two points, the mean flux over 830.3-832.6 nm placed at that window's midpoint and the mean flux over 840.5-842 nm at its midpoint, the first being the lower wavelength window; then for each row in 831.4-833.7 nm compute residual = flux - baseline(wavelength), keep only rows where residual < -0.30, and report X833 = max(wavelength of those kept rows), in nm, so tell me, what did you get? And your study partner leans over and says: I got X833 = 832.881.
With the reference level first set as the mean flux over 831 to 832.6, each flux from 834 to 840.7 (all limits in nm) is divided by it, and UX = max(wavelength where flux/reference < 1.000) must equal 840.588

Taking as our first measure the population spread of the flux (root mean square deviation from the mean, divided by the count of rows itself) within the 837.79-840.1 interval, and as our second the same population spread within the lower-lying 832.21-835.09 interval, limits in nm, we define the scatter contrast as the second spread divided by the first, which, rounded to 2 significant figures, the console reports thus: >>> 1.0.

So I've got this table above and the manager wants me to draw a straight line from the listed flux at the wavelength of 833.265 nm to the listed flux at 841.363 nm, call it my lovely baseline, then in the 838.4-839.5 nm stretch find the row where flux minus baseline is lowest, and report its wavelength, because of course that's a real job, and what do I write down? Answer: 839.427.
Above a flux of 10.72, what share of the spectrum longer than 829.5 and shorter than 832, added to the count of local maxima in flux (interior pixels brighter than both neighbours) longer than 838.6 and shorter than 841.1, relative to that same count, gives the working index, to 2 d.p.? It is 1.13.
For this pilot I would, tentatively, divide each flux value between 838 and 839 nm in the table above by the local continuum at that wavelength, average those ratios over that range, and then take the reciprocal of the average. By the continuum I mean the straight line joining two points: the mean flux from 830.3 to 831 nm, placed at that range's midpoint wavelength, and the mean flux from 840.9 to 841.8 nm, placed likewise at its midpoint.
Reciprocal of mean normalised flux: 1.10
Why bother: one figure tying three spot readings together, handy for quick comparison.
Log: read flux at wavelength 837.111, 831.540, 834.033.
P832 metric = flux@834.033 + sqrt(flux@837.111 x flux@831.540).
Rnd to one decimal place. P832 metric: 22.2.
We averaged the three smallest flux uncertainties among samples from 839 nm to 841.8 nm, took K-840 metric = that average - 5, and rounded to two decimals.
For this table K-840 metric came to -4.48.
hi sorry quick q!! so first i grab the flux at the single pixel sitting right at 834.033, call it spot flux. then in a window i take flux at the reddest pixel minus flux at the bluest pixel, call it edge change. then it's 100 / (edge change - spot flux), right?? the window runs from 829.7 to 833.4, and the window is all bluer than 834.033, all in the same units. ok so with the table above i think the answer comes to -12.1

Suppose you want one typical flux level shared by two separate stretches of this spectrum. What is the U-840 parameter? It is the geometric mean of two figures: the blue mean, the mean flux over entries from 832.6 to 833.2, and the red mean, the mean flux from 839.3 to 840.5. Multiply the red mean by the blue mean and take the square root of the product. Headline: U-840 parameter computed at 11.09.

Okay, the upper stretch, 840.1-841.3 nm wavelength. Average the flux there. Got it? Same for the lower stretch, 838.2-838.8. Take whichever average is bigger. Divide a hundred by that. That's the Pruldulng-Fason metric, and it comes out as 8.69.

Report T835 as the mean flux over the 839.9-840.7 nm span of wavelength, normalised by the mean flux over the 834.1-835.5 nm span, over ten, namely 0.104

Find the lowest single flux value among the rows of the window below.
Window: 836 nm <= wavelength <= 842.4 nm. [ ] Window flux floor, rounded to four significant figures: 9.365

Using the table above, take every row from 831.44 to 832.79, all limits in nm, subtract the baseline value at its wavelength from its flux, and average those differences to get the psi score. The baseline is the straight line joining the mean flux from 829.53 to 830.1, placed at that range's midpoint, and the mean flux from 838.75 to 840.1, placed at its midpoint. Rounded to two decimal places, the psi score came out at 0.13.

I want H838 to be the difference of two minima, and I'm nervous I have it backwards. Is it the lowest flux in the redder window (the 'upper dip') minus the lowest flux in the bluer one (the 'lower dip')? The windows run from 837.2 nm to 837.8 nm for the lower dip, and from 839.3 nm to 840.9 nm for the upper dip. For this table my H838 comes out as -0.4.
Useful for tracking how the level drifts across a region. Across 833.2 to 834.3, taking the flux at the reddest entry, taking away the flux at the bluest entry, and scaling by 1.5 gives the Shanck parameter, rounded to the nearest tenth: 1.1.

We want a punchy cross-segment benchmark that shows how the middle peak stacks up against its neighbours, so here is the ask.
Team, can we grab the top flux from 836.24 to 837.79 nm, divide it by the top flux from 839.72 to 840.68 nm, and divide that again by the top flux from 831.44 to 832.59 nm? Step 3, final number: 0.092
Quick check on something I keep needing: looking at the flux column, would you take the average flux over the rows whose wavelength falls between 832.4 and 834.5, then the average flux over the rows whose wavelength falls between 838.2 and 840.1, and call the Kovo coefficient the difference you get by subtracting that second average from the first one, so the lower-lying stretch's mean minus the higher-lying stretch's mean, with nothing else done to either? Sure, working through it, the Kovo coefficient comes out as -0.07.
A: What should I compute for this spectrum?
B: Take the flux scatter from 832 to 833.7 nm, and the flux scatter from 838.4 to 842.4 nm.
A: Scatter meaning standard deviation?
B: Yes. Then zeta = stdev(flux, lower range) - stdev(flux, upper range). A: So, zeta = -0.2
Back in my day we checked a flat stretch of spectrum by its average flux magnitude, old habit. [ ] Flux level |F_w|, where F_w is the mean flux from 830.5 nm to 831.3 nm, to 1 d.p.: 10.9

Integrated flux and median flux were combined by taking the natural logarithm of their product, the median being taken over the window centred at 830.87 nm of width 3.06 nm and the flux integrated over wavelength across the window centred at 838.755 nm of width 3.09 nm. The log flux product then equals 5.861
